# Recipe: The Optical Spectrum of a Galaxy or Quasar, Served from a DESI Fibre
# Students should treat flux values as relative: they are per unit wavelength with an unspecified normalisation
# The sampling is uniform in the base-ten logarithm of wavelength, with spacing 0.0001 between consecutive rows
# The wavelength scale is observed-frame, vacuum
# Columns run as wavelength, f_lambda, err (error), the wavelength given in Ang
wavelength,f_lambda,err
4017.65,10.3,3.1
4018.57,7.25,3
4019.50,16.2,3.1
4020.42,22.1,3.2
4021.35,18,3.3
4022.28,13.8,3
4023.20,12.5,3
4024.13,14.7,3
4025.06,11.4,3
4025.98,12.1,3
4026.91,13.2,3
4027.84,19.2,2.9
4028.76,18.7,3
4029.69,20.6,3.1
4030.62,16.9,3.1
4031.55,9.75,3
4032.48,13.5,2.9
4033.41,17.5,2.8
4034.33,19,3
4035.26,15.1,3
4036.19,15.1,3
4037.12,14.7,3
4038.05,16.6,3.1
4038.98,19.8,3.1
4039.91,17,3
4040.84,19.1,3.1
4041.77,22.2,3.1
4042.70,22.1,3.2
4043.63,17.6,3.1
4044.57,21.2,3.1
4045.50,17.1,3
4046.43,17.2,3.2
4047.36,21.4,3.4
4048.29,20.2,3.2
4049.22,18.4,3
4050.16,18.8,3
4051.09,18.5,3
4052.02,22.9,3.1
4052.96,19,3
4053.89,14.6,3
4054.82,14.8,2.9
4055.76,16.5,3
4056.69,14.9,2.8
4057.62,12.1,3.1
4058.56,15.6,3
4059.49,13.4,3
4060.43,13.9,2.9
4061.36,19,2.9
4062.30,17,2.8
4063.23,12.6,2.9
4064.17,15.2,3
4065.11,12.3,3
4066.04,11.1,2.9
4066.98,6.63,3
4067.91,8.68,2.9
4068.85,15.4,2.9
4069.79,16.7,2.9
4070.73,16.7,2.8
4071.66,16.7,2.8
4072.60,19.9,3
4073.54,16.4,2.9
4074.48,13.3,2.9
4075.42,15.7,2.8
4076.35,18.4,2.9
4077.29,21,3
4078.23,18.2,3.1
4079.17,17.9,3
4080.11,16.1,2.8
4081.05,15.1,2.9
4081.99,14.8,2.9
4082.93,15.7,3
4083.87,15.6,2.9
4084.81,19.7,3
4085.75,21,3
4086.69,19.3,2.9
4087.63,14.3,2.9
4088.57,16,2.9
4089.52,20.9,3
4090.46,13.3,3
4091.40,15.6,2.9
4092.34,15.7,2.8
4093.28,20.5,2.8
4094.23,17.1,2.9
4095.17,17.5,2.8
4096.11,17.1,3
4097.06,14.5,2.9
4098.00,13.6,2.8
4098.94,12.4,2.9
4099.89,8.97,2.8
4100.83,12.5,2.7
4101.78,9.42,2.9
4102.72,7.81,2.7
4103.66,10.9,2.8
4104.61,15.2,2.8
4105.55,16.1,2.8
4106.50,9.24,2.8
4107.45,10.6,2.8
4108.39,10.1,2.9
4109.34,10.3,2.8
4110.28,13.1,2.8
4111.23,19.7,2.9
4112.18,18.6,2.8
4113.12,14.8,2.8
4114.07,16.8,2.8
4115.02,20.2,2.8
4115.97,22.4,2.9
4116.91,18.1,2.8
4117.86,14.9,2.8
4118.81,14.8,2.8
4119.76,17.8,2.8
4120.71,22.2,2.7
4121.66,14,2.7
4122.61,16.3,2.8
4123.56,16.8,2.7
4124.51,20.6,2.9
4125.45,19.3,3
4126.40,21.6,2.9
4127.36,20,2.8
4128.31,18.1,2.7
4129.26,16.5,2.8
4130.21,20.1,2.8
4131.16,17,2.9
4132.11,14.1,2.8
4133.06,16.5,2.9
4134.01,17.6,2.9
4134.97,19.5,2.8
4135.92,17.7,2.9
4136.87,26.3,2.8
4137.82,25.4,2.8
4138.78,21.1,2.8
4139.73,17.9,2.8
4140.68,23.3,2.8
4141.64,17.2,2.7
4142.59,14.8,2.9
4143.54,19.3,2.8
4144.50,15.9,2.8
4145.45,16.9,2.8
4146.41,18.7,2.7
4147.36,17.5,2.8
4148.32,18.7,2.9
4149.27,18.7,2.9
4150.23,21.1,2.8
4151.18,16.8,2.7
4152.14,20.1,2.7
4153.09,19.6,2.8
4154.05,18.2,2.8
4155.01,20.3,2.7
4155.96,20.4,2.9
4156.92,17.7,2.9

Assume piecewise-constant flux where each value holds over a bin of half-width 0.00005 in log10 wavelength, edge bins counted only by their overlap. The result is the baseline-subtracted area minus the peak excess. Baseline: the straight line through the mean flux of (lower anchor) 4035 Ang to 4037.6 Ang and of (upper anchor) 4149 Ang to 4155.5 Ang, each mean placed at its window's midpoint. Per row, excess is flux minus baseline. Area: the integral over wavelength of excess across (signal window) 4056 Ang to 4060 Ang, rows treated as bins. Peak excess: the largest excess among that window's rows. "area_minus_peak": -6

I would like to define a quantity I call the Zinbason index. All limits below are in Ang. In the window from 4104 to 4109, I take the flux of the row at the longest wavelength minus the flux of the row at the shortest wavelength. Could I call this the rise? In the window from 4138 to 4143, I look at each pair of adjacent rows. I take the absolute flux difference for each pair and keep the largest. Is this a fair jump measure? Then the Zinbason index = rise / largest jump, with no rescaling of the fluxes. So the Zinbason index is -0.84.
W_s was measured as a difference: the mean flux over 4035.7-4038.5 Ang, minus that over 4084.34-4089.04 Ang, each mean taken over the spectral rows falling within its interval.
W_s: -2.6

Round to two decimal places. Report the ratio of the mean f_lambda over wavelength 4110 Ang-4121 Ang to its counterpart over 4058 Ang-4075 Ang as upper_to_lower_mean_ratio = 1.23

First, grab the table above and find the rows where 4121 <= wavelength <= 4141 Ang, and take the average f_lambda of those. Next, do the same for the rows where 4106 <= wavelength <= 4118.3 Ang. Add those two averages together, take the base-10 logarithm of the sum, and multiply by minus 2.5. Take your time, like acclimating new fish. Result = -3.84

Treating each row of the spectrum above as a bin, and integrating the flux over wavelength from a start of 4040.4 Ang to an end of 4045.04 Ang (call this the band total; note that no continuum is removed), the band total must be 95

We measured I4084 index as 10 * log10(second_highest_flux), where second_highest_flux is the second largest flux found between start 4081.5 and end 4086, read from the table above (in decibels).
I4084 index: 12.9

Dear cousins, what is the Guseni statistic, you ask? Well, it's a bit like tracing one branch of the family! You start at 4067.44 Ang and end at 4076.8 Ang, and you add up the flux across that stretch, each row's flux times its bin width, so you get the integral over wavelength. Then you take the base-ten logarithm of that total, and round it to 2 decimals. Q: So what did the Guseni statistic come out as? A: 2.17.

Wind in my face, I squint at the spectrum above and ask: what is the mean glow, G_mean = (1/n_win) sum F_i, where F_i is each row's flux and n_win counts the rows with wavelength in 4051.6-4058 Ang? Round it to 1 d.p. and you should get 16.4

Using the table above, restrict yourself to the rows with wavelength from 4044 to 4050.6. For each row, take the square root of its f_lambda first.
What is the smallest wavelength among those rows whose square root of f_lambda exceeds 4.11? 4044.57 Ang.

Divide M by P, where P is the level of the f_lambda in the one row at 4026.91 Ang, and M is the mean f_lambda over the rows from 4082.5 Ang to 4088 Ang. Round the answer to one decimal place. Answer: 1.3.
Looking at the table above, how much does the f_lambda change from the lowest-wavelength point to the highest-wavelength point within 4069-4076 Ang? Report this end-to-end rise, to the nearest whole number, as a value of -1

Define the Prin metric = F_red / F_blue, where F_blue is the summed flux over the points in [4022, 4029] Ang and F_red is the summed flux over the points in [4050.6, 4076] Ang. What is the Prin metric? 3.5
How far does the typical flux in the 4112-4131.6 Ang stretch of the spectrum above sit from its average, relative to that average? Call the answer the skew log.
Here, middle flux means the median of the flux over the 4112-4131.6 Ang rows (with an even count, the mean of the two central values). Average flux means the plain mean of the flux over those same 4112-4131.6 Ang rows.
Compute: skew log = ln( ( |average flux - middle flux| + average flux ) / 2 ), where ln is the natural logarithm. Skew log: 2.21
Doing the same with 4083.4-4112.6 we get 2.03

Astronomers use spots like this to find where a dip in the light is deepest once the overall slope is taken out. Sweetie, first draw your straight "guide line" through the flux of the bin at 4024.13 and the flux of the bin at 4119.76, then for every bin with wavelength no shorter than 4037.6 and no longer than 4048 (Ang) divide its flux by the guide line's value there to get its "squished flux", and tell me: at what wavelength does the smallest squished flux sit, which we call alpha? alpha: 4038.05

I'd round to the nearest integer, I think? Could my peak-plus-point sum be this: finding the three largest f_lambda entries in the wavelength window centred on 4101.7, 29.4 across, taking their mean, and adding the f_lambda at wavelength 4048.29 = 41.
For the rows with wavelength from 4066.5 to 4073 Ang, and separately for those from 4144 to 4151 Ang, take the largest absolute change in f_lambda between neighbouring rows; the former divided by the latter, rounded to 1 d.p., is 2.8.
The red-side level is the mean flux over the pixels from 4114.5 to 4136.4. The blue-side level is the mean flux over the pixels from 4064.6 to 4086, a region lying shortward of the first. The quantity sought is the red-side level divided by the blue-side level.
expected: 1.15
